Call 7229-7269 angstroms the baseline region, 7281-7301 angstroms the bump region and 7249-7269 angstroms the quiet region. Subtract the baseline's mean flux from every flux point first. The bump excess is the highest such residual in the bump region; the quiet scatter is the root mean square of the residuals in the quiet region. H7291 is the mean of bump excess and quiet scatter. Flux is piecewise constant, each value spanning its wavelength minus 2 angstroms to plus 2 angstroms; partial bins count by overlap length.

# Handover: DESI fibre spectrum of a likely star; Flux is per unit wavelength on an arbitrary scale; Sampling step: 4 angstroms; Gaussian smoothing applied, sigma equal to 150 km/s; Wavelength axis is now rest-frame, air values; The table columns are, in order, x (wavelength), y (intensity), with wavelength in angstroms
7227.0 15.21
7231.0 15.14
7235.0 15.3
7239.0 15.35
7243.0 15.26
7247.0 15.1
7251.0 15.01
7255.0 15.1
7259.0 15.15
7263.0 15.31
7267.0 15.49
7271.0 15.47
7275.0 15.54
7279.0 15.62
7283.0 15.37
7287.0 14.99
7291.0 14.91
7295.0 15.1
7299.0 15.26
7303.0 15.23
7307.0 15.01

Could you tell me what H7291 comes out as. 0.16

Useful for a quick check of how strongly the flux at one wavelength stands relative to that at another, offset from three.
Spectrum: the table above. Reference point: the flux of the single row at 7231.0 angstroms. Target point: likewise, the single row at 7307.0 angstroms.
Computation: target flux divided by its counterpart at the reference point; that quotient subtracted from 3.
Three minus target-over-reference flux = 2.01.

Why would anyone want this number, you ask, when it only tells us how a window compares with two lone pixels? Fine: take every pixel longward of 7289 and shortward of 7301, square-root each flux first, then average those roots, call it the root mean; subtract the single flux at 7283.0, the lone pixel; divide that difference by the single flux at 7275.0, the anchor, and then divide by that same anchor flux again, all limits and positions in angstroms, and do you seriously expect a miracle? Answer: -0.0476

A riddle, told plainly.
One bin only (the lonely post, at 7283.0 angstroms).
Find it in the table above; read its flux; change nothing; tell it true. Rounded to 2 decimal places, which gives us 15.37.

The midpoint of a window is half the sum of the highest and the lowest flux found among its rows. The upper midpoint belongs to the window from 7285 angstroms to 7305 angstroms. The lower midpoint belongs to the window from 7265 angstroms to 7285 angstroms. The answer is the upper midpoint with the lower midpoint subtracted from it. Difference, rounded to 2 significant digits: -0.41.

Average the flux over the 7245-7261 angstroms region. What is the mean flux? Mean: 15.1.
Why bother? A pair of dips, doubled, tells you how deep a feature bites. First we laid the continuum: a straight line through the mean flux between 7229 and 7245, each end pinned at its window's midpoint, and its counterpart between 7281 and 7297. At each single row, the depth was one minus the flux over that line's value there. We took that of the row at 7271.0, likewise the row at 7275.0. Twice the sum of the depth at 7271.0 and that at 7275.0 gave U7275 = -0.10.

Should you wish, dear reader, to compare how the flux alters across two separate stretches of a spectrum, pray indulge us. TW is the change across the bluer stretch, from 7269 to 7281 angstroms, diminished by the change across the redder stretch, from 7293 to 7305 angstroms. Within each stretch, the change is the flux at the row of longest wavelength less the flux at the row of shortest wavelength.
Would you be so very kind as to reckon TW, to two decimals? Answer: 0.02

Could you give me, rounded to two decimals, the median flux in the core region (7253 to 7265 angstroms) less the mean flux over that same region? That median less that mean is -0.04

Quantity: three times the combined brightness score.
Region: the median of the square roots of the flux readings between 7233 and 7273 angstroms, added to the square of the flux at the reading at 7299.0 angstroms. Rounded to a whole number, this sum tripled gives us 710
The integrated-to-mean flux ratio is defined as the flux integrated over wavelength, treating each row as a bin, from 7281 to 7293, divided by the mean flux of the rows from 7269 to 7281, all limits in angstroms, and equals 11.7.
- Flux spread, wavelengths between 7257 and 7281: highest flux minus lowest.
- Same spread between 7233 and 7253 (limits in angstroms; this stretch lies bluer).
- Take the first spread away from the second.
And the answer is -0.1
